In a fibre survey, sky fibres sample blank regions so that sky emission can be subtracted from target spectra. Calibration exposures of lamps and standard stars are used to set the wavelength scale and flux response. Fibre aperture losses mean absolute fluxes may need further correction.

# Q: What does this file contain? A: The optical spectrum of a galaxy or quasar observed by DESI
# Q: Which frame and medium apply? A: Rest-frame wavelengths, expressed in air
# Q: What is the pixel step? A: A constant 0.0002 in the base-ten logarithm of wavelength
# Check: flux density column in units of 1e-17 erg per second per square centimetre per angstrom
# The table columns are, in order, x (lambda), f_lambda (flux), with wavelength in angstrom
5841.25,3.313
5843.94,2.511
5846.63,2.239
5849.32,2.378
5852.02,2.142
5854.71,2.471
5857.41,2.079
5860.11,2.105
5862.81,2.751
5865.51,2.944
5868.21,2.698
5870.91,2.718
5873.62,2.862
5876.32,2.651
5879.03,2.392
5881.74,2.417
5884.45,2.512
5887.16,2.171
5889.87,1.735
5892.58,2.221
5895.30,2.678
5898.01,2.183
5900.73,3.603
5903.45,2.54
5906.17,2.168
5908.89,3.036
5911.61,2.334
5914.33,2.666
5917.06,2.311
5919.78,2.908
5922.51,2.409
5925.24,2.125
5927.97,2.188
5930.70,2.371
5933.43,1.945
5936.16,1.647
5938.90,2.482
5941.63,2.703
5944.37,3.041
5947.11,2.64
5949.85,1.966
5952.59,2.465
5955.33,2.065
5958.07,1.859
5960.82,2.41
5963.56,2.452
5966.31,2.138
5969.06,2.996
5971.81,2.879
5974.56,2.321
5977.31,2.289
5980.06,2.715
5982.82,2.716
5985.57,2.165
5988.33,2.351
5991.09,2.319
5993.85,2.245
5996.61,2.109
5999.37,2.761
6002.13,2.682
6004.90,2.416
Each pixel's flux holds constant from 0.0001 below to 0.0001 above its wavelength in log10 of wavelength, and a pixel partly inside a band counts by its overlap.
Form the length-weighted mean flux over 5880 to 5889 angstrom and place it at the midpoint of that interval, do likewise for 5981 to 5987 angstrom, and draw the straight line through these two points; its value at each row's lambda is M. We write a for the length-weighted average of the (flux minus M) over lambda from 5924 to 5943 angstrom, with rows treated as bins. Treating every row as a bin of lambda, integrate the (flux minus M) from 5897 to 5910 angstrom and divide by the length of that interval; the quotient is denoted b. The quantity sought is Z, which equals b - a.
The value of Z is 0.54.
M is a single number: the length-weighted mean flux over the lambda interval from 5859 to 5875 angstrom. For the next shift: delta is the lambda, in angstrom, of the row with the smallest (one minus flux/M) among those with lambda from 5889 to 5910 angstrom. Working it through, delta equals 5900.73 angstrom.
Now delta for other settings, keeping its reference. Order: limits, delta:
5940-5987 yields 5944.37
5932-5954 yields 5944.37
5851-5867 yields 5865.51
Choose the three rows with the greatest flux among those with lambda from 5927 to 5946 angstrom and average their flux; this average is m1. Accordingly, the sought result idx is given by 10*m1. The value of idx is 27.4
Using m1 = 2.7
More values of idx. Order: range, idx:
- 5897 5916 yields 31.0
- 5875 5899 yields 26.1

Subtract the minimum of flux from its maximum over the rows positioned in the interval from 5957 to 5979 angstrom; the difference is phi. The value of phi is 1.1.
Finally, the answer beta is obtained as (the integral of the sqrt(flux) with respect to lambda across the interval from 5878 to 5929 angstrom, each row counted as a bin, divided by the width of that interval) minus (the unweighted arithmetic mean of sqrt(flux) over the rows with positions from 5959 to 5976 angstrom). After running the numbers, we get -0.027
